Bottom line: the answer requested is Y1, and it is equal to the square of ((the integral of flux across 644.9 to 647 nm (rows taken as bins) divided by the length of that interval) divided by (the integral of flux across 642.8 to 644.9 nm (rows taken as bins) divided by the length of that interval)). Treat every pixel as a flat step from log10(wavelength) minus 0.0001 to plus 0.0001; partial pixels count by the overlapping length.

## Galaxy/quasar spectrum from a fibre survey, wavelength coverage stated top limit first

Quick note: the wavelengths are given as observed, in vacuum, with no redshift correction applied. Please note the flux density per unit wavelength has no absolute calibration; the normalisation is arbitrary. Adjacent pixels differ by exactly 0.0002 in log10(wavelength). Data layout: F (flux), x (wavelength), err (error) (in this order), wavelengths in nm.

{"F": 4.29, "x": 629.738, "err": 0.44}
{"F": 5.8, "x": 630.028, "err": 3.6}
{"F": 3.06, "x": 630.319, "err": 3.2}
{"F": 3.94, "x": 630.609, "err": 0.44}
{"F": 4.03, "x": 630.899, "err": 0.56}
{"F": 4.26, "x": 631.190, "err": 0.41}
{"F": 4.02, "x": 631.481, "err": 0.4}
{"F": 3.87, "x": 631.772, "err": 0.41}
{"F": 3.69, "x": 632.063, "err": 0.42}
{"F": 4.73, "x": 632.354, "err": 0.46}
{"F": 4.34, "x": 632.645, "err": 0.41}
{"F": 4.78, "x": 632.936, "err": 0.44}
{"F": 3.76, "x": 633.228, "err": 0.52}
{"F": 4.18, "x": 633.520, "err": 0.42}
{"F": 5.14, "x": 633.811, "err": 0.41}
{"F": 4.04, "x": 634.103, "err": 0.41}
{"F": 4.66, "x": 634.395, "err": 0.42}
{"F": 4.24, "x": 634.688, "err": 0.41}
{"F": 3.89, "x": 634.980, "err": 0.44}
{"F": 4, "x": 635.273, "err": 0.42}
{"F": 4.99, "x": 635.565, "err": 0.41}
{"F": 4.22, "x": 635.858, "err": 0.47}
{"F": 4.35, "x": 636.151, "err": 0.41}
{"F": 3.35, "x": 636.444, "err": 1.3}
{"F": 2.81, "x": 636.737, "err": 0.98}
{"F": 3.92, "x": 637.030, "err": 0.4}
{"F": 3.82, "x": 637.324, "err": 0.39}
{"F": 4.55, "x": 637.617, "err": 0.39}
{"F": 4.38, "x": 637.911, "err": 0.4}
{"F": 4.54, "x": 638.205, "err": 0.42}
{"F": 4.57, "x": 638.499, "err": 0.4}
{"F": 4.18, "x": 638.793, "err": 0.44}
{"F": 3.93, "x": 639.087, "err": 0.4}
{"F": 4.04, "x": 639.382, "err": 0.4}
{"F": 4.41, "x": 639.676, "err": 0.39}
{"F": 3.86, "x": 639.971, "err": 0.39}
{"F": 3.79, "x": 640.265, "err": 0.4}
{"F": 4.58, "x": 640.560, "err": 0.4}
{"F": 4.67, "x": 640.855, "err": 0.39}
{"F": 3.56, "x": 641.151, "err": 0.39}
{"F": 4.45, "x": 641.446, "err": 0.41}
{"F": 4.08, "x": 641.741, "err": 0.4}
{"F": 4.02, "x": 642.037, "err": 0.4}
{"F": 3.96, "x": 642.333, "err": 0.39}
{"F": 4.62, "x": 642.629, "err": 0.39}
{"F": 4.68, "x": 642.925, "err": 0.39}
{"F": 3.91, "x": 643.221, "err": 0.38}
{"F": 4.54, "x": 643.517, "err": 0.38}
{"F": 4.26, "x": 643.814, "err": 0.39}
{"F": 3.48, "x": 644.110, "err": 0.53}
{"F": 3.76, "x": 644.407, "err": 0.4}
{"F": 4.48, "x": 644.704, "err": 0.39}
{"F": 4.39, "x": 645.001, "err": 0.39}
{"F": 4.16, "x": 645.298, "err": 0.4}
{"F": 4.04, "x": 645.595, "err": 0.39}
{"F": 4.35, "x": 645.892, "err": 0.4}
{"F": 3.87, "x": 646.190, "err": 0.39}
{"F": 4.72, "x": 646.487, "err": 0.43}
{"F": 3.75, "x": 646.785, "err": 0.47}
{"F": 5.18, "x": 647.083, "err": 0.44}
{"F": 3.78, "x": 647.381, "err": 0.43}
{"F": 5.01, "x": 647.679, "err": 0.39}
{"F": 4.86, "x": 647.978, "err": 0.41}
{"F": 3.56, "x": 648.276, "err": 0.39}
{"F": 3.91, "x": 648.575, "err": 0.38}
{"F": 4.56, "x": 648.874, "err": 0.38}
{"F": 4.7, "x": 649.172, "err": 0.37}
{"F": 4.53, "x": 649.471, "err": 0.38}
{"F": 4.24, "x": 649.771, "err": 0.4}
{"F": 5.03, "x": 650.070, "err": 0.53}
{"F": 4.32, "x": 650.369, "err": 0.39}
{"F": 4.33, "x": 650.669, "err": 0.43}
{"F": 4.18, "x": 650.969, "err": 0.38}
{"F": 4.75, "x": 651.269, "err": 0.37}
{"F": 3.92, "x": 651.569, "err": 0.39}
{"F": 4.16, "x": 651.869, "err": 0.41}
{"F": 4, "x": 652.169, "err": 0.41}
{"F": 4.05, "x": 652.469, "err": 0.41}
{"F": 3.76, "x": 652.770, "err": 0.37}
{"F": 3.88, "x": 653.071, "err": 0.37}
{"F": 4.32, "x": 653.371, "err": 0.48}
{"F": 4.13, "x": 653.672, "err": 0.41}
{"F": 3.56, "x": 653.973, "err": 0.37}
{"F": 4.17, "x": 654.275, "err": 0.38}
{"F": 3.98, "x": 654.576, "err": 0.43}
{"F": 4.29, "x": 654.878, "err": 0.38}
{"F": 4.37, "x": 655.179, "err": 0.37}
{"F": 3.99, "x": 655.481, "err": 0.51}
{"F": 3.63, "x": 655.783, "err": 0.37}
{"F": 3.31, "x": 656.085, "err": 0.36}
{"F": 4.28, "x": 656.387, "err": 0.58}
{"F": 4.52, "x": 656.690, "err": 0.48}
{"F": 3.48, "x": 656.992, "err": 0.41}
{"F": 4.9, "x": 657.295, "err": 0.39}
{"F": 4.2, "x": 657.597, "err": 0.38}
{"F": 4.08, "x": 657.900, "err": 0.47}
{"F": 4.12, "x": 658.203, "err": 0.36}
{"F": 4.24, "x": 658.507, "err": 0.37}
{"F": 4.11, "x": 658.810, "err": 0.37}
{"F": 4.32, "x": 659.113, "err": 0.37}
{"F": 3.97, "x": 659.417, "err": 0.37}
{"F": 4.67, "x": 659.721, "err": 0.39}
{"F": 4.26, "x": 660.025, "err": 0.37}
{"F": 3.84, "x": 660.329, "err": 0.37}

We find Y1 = 1.03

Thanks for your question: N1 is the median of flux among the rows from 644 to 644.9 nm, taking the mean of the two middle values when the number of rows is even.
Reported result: 3.76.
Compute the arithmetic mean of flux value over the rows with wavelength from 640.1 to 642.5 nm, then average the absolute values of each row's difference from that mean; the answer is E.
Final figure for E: 0.3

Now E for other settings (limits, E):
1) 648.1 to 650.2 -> 0.4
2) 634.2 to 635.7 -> 0.4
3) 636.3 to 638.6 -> 0.5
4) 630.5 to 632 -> 0.1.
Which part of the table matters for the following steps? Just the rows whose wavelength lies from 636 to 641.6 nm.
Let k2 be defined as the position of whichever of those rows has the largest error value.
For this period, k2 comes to 636.444 nm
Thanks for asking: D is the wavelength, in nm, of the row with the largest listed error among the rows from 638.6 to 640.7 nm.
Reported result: 638.793 nm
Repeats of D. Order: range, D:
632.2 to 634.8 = 633.228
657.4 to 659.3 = 657.900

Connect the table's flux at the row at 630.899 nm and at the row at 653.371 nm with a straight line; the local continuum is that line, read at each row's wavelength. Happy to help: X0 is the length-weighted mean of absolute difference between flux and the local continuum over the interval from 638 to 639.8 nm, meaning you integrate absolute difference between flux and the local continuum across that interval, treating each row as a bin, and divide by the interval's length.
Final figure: 0.25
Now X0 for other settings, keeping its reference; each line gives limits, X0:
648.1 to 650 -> 0.37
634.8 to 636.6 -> 0.39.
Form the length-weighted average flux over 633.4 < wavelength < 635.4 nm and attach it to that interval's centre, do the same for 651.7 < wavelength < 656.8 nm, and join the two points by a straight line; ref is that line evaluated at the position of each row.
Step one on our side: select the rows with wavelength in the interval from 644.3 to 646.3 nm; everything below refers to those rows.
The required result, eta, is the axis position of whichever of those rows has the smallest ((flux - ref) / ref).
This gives 644.407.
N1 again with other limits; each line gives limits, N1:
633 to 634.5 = 4.18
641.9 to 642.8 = 4.02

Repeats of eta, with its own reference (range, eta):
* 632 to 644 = 636.737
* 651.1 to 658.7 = 656.085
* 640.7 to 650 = 644.110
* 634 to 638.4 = 636.737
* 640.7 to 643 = 641.151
